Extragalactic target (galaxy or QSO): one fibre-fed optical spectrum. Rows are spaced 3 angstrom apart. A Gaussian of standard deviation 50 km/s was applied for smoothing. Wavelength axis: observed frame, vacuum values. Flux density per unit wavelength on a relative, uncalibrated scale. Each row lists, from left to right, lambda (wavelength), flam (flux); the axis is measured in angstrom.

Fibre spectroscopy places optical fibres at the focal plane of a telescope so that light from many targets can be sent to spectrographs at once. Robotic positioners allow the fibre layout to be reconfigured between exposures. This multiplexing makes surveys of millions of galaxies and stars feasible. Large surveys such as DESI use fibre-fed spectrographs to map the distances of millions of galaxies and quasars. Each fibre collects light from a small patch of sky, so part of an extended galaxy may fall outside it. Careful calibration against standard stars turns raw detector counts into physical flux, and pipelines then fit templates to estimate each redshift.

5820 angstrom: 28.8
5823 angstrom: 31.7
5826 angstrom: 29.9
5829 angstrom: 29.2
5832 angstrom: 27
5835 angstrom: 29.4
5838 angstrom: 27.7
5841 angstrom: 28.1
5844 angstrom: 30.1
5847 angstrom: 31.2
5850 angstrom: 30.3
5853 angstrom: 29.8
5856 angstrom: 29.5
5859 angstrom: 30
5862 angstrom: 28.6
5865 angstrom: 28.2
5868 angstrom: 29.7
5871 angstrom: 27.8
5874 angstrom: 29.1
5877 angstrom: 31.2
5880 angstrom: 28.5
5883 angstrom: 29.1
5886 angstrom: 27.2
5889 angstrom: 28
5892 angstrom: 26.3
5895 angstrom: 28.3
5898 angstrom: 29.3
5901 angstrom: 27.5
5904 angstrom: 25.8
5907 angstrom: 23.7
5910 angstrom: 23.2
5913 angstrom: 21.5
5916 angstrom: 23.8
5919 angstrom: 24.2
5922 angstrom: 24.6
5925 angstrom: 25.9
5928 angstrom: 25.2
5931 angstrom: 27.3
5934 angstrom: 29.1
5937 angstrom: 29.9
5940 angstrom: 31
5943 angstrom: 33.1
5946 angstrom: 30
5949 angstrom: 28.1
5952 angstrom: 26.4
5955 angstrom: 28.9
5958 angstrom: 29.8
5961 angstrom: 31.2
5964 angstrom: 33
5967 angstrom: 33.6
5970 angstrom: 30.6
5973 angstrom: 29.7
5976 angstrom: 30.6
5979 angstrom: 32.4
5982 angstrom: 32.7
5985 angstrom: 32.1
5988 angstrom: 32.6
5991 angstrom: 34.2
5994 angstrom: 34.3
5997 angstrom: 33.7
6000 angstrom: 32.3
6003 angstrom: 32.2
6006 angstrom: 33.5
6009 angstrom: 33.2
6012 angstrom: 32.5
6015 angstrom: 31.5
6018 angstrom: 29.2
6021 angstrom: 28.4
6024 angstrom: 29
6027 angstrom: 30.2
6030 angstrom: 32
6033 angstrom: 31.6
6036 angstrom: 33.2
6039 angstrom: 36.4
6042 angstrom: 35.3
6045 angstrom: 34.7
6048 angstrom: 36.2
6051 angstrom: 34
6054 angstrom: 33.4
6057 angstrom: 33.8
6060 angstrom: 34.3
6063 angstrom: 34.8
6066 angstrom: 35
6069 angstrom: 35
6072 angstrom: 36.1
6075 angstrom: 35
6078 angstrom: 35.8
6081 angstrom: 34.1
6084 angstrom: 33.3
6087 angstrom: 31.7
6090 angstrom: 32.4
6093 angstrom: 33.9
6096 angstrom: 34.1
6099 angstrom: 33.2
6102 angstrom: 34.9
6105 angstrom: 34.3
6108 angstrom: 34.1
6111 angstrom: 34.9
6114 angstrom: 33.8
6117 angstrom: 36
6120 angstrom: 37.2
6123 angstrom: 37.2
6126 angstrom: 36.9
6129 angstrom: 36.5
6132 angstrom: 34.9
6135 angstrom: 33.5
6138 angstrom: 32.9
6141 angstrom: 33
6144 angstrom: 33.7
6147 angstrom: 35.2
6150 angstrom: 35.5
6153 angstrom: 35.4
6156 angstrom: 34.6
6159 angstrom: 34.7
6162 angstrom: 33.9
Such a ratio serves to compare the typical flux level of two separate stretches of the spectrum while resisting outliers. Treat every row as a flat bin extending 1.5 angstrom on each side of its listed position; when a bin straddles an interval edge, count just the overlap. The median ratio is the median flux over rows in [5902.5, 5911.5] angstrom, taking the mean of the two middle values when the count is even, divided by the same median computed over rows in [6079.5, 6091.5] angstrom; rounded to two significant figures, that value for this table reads 0.72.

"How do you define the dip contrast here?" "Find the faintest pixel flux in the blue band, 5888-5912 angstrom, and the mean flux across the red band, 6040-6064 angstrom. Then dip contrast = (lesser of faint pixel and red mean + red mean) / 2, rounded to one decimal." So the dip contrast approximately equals 28.9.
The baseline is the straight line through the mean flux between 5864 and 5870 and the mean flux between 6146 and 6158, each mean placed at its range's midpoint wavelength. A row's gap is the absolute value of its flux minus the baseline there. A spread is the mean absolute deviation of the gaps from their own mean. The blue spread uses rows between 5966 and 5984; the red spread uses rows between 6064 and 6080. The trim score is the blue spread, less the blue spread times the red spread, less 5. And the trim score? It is -4.70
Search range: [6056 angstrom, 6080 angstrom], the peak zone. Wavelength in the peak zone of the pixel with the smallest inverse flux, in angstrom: 6072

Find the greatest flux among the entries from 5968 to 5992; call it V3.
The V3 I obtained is 34.2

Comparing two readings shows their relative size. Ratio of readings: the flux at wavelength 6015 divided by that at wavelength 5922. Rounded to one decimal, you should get 1.3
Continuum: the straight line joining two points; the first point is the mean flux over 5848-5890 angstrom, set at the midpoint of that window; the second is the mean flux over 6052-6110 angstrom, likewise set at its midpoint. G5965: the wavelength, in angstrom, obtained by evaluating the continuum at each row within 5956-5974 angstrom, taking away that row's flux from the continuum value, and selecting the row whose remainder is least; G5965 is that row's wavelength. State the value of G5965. 5967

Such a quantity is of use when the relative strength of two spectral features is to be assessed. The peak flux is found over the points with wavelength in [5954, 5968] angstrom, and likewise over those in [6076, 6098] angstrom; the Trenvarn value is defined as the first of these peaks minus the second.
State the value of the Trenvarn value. -2.2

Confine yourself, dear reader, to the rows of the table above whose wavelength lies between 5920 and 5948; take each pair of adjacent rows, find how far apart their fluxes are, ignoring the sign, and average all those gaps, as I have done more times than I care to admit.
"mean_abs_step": 1.6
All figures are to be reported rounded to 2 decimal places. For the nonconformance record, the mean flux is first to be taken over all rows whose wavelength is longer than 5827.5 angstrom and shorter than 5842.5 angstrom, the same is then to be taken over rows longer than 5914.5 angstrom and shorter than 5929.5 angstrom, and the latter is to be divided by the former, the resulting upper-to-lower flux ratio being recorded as 0.87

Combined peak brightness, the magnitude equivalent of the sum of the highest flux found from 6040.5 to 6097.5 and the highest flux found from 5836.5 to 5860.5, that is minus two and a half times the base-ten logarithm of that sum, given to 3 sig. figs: -4.57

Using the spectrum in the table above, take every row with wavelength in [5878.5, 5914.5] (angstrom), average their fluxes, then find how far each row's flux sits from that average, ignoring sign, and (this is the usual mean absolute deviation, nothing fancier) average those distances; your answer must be 2.0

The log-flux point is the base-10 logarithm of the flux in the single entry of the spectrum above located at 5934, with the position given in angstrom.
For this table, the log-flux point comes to 1.46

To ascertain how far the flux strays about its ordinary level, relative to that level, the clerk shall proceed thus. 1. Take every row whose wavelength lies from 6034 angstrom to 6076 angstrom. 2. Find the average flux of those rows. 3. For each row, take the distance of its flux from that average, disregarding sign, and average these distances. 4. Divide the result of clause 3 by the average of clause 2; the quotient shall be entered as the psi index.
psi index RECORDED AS 0.022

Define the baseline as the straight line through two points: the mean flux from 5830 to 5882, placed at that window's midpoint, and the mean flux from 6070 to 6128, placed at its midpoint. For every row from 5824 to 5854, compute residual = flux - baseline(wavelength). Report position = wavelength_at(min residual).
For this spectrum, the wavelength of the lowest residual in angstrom 5832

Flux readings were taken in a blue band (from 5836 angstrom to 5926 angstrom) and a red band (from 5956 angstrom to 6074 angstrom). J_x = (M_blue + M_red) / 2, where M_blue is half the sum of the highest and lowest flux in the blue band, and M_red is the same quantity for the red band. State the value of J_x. 29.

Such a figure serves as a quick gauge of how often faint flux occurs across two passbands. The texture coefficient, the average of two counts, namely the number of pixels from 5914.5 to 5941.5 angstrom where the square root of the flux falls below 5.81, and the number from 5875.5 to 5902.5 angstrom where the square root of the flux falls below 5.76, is 9.0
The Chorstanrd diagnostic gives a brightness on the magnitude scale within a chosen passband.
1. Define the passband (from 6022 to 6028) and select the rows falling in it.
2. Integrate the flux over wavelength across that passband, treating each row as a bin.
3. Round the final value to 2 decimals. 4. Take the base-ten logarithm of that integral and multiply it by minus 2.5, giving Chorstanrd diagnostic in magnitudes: -5.62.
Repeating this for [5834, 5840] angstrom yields -5.58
